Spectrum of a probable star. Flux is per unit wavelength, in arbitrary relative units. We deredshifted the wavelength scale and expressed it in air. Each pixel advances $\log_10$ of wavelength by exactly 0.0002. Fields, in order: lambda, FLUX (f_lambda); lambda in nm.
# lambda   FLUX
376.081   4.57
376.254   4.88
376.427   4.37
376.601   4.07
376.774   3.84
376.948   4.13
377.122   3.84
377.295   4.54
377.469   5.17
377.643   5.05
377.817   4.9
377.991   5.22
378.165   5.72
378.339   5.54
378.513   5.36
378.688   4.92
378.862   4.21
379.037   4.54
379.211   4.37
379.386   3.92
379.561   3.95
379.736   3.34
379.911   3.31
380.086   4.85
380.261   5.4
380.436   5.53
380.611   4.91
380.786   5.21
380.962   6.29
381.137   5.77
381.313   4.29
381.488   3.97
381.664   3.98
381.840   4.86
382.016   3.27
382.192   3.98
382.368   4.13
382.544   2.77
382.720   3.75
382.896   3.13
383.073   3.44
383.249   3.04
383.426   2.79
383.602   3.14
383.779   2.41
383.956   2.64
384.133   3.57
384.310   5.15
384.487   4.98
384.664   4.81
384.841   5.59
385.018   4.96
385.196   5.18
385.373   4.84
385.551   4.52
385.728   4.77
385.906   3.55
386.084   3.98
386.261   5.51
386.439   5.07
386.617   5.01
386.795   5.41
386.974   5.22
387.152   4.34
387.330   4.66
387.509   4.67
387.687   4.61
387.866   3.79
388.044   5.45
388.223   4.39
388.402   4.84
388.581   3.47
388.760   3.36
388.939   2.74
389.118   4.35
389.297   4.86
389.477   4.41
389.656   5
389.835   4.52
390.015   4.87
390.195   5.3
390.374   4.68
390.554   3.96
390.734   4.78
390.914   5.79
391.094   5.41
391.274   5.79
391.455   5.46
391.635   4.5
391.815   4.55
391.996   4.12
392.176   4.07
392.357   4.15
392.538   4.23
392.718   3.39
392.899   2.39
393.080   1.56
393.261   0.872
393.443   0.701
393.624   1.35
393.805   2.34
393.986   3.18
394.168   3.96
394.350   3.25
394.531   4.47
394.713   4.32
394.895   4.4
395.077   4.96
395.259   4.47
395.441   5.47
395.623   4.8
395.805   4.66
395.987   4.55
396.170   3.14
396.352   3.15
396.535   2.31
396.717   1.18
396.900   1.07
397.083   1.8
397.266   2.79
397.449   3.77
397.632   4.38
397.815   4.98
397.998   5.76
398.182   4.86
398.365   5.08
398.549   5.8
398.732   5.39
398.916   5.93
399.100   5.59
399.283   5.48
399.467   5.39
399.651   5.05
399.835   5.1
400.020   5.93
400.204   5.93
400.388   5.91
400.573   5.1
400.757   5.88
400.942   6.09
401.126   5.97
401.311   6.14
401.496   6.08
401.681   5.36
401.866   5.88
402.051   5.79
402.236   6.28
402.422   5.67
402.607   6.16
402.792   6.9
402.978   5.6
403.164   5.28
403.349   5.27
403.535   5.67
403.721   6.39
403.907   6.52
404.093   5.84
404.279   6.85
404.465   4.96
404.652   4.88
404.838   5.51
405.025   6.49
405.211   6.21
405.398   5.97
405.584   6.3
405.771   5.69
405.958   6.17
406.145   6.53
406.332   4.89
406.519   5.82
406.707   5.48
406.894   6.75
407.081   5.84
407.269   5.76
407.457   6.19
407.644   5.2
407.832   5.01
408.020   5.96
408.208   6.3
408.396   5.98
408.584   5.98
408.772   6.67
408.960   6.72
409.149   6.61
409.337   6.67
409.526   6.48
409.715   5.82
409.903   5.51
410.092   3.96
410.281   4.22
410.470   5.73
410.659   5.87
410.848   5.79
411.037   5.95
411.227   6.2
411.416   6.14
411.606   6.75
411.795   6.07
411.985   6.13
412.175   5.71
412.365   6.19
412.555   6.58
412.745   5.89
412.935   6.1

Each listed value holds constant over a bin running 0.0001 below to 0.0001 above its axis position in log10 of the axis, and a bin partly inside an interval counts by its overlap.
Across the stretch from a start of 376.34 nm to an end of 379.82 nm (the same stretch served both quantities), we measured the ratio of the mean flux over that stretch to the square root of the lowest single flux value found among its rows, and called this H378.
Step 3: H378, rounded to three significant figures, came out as 2.49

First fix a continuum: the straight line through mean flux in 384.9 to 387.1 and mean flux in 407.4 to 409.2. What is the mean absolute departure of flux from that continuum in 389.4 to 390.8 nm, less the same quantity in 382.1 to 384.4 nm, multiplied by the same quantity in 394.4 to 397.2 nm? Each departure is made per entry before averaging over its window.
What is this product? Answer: -1.6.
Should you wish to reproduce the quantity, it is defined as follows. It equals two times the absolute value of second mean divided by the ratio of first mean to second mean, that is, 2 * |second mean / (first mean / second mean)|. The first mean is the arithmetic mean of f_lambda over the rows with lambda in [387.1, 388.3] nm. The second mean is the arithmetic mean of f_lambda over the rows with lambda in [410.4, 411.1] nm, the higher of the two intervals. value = 14.9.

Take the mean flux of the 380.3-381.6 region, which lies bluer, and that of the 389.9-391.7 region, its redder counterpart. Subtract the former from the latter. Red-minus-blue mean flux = -0.1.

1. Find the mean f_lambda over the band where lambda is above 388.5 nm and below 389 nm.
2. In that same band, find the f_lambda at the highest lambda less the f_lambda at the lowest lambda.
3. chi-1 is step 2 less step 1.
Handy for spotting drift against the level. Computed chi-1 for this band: -3.9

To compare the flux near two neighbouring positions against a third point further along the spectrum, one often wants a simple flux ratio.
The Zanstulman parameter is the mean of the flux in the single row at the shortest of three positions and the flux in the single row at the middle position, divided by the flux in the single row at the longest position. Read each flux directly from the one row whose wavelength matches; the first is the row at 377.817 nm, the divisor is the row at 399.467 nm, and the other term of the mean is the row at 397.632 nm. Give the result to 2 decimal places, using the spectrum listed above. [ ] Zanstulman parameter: 0.86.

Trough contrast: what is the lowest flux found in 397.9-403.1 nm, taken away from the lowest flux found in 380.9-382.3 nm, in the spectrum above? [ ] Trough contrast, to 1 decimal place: -1.6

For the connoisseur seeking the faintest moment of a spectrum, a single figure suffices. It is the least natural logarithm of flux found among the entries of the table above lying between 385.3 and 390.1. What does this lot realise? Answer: 1.0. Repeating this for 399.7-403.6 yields 1.6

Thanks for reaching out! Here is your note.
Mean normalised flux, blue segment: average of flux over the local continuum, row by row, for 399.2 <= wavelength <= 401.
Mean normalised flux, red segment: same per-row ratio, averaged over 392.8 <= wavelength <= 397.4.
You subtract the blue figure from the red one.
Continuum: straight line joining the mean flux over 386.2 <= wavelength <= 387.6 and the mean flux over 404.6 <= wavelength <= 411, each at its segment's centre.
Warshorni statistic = -0.43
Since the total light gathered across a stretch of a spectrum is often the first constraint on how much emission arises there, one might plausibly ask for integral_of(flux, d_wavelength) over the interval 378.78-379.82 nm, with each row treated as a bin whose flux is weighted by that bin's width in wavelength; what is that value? 4.2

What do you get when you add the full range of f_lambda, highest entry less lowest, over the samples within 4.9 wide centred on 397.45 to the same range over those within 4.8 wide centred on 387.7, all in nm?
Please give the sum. 7.6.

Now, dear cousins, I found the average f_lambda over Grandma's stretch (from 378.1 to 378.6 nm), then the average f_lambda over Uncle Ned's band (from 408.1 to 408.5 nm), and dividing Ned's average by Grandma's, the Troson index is 1.11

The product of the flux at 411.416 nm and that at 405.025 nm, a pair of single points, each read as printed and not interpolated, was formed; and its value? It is 40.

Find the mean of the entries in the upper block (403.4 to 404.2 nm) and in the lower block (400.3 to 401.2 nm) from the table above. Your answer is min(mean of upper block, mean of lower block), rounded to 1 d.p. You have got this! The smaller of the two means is 5.8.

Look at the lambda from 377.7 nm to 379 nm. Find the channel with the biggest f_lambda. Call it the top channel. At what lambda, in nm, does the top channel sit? 378.165 nm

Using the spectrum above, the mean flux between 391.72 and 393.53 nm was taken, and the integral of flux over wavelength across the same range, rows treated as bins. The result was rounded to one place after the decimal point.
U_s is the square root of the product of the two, 4.0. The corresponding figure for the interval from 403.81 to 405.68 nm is 8.1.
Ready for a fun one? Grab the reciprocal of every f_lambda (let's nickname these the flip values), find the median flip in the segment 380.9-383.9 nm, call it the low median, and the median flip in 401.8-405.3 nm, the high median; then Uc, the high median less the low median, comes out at -0.10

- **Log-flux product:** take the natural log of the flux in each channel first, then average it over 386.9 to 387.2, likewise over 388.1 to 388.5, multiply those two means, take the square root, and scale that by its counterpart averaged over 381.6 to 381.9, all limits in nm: 2.29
